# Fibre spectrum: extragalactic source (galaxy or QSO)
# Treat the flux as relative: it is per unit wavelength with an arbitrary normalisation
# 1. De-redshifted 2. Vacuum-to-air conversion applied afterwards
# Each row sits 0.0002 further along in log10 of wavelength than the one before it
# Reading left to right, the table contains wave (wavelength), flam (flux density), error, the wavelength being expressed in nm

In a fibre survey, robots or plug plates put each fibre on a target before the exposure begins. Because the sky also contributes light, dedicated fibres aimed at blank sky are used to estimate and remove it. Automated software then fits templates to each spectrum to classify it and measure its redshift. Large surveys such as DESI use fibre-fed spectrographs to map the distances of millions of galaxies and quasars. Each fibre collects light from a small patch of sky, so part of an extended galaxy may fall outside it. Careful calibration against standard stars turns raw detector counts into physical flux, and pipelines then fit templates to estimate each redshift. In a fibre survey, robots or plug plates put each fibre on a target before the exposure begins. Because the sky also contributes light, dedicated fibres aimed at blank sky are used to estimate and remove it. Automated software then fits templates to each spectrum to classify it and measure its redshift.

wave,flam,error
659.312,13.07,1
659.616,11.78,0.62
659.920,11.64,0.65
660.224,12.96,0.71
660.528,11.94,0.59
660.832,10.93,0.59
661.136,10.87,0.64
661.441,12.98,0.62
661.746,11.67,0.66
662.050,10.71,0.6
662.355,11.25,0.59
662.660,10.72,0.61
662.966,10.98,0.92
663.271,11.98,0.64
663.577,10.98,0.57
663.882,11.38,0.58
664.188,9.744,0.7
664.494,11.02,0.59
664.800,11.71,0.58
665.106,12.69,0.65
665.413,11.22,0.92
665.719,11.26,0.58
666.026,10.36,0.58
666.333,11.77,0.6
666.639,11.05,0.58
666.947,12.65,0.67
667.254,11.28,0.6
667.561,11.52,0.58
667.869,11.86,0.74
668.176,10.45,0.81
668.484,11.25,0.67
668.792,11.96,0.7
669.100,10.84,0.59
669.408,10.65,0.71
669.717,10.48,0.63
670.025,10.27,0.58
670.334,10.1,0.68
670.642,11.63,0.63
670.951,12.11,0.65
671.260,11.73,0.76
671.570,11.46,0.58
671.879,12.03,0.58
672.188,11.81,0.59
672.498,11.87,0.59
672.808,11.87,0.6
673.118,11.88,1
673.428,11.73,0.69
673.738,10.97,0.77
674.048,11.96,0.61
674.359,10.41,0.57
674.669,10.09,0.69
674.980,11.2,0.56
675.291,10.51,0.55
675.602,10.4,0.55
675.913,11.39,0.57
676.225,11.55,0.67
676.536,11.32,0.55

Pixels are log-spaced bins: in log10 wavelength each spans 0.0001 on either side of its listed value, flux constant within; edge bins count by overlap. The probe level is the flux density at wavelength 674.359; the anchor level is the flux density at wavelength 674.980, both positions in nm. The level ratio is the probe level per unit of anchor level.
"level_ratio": 0.93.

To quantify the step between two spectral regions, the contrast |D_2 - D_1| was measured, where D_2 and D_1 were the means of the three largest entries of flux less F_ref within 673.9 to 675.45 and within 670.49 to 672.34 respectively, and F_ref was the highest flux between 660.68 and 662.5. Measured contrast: 0.76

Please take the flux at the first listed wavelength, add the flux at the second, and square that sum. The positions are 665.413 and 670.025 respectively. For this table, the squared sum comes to 462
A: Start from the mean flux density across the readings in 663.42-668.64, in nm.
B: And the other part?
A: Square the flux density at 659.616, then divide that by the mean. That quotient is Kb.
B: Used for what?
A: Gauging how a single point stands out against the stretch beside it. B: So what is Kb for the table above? 12.3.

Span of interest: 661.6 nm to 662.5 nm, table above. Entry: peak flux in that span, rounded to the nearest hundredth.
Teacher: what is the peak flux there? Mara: 11.67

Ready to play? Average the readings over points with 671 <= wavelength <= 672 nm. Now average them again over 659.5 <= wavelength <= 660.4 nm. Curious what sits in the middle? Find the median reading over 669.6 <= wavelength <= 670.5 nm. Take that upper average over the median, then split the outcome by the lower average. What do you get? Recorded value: 0.094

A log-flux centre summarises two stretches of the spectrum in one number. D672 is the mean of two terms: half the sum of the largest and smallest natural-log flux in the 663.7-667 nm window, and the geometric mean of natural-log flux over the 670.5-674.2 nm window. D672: 2.44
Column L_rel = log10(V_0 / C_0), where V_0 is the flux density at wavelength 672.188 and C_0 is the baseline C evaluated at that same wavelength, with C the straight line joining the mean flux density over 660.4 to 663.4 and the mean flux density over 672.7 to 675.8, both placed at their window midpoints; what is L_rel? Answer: 0.025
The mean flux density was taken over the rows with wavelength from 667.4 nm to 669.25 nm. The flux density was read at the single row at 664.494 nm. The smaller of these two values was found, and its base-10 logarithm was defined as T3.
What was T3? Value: 1.042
